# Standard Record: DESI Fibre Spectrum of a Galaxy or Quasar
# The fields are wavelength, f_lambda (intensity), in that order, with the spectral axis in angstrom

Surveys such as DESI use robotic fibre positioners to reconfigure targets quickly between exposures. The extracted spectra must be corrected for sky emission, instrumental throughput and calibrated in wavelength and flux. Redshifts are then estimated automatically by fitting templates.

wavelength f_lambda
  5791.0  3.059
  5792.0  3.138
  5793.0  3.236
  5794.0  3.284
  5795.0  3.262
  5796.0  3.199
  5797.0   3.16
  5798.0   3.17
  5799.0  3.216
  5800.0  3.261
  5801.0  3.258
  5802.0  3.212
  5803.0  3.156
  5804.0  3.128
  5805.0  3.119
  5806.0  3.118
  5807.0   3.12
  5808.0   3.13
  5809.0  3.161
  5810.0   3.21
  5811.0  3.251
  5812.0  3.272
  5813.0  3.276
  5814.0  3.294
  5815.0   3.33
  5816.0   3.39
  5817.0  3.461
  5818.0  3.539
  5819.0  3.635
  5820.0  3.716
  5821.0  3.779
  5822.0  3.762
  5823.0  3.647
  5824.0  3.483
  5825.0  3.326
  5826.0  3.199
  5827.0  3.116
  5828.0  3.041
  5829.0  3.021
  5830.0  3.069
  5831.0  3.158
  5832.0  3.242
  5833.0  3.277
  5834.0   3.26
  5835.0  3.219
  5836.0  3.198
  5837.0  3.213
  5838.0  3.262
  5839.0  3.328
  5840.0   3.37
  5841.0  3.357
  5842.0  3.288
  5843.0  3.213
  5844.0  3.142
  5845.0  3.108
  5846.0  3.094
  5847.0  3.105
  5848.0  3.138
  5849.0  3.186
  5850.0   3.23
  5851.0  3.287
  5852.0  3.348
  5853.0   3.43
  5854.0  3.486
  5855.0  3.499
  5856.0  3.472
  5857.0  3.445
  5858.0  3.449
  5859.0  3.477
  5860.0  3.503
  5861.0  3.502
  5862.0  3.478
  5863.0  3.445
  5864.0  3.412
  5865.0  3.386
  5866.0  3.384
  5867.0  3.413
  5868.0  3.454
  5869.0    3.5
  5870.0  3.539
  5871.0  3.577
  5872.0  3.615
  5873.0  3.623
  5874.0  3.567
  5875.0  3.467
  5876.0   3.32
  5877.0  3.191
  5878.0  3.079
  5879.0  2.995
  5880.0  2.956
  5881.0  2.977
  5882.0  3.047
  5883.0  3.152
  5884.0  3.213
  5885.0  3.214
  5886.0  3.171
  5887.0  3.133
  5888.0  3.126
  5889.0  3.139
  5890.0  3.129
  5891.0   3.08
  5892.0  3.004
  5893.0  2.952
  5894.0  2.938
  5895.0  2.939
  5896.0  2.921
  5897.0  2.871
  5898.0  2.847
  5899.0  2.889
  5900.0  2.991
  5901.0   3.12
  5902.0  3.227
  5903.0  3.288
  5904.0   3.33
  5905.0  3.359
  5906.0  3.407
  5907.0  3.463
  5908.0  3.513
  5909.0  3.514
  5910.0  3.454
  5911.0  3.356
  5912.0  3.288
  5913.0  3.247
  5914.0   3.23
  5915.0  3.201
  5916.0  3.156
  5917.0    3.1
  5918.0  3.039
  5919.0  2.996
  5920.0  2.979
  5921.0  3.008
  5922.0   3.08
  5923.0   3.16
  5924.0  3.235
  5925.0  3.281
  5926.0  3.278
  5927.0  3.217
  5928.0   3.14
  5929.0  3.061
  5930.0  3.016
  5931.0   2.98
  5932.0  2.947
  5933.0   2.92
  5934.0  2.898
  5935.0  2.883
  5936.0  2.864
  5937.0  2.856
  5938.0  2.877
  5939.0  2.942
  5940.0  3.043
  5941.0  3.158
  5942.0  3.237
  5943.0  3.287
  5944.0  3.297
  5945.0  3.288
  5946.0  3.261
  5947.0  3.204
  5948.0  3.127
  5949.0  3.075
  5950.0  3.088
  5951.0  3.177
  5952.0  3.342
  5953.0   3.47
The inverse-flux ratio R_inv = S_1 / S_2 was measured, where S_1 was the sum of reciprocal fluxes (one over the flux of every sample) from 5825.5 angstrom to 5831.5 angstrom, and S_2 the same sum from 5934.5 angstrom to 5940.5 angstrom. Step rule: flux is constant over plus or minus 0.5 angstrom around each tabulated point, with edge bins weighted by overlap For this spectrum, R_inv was 0.94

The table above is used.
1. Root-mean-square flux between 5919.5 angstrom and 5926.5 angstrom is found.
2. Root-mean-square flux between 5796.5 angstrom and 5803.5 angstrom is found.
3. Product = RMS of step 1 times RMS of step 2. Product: 10.1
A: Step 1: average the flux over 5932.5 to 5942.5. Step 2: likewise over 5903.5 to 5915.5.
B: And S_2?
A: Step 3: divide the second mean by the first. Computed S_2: 1.13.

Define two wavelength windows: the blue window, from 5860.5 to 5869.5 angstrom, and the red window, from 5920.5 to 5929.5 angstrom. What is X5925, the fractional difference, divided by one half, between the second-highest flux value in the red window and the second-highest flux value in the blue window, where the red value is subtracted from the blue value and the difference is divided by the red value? 0.14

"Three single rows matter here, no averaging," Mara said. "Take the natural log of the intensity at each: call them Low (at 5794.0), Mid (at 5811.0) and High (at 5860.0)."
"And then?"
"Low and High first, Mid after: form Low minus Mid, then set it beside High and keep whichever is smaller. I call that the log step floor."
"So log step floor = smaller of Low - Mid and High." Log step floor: 0.01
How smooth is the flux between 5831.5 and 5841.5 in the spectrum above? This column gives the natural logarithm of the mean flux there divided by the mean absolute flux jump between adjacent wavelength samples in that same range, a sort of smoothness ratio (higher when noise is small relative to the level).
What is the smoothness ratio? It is 4.59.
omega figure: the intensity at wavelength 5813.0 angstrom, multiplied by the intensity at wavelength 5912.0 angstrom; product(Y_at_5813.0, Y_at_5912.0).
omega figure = 10.8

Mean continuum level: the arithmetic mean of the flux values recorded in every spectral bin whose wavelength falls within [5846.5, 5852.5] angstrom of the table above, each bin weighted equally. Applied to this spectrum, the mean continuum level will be 3.22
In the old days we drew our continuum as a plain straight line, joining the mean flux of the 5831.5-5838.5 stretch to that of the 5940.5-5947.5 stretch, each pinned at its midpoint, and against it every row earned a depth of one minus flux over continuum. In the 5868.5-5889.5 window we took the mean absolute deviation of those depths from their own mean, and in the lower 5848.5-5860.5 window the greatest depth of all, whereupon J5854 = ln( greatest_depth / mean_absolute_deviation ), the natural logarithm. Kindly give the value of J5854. -1.3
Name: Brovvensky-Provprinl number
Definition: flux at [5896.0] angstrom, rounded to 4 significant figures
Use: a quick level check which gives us 2.921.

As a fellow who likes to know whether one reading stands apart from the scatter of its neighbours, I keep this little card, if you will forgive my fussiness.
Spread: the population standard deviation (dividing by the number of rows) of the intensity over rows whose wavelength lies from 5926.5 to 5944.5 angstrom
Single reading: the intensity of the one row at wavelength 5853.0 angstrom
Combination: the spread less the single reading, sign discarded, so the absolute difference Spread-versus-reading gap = 3.28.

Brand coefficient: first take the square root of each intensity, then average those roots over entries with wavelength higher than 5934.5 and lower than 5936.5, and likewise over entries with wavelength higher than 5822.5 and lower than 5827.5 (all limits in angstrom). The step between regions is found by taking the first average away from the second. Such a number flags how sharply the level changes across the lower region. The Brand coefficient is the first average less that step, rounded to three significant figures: 1.56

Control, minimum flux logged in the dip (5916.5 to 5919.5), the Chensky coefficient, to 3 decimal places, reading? 2.996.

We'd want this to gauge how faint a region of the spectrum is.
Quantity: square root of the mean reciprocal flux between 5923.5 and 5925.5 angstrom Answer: 0.554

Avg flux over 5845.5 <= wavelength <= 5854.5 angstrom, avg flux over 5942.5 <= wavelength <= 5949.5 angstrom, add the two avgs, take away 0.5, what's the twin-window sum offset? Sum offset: 5.98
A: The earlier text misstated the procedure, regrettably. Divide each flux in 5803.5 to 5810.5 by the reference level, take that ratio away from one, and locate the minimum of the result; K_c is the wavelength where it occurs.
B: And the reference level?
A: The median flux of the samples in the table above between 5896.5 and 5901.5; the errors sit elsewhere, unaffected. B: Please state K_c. 5810.0 angstrom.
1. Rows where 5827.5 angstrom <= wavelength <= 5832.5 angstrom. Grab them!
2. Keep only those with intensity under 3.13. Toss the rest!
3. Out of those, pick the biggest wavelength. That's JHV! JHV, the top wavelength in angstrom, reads 5830.0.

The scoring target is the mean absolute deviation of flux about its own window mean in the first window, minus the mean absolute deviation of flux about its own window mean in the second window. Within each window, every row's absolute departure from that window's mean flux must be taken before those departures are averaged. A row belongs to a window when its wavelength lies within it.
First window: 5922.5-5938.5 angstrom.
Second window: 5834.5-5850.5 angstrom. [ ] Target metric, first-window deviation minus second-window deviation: 0.070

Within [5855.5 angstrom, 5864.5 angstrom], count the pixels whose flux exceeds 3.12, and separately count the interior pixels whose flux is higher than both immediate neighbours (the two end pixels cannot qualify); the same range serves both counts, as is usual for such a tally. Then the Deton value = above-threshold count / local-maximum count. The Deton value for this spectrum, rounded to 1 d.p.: 9.0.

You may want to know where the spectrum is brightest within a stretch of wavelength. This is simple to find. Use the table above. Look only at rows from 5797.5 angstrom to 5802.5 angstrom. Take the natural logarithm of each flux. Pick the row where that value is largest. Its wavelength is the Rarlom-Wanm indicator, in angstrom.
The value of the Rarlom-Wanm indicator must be 5800.0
